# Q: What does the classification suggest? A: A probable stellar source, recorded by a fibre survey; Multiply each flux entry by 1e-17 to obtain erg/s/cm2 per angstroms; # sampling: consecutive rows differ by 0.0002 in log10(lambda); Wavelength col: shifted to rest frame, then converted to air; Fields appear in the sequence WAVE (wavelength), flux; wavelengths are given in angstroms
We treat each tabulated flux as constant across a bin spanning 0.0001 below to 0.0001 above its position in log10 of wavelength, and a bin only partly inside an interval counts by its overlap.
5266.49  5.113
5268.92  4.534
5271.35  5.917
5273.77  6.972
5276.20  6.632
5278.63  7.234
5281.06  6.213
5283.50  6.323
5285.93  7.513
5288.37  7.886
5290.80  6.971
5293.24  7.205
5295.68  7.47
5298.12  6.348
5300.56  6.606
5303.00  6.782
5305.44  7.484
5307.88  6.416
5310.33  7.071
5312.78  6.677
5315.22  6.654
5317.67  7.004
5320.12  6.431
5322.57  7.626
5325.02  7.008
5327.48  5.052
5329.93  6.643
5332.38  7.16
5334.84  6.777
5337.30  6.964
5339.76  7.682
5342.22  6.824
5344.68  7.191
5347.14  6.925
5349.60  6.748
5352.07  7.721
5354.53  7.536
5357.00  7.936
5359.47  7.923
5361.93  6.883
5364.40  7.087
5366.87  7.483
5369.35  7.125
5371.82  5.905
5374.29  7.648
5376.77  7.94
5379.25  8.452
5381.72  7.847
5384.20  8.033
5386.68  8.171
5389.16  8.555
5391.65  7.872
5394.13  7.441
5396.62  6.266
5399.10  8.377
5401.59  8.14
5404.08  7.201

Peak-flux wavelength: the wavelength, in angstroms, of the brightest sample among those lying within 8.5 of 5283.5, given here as 5288.37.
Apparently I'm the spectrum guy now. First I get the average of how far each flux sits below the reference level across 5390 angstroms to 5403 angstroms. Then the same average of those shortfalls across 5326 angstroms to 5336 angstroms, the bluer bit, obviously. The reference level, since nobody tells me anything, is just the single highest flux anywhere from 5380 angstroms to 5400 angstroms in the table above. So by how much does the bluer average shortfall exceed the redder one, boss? 1.2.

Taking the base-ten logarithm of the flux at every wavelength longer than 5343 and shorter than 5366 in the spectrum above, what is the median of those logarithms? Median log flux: 0.857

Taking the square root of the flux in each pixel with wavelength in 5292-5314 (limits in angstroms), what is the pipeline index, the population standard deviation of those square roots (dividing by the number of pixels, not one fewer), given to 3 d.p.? 0.077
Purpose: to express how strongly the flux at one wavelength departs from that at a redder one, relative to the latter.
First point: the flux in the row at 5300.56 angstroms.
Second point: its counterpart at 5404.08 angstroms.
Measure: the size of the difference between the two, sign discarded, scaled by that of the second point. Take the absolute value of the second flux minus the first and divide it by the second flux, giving 0.083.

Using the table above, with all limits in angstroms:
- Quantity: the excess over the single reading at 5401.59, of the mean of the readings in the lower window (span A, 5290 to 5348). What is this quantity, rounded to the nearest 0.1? -1.3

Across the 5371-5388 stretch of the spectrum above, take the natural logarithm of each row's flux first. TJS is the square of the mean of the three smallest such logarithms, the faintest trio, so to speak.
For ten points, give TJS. 3.8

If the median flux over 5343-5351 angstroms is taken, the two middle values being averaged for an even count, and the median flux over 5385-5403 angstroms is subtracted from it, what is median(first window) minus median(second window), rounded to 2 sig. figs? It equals -1.2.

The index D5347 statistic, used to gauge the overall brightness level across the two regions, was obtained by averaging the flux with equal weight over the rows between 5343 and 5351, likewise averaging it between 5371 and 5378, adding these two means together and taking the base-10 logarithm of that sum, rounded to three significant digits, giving 1.15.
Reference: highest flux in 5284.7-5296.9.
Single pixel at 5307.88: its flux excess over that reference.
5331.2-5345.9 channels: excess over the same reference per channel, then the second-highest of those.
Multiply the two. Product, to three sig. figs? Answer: 1.02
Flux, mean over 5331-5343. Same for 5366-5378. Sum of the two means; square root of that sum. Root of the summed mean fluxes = 3.78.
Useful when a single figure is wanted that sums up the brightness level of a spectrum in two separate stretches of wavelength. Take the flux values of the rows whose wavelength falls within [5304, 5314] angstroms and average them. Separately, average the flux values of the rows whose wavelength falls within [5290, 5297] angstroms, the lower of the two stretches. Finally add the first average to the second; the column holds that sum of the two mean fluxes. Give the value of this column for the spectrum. 14.1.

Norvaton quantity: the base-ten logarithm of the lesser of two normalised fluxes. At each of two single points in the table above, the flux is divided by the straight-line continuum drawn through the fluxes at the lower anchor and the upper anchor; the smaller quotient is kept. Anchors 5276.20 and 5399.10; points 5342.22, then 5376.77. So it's -0.0450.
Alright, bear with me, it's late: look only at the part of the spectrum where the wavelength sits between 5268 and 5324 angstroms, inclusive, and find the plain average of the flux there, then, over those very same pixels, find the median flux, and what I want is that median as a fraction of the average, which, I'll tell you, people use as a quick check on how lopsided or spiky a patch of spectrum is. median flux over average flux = 1.00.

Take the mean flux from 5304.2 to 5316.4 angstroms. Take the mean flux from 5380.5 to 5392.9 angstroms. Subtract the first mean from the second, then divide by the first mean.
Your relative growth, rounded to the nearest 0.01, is 0.18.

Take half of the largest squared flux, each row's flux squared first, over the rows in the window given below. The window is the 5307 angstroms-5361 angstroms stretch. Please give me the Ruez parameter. 31.5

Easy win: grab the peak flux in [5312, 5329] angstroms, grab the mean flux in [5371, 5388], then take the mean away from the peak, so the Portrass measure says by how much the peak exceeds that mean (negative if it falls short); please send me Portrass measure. -0.1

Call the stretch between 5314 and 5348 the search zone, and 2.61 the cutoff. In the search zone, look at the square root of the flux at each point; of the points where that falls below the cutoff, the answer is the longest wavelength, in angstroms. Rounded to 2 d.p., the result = 5334.84 angstroms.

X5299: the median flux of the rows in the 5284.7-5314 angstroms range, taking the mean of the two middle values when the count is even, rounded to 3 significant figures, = 7.02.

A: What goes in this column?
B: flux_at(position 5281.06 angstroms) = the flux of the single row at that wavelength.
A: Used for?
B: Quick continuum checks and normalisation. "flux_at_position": 6.213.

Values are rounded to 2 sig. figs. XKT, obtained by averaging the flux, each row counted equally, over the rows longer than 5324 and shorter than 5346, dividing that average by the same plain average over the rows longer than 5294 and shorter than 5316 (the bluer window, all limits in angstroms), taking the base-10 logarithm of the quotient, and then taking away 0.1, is -0.10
